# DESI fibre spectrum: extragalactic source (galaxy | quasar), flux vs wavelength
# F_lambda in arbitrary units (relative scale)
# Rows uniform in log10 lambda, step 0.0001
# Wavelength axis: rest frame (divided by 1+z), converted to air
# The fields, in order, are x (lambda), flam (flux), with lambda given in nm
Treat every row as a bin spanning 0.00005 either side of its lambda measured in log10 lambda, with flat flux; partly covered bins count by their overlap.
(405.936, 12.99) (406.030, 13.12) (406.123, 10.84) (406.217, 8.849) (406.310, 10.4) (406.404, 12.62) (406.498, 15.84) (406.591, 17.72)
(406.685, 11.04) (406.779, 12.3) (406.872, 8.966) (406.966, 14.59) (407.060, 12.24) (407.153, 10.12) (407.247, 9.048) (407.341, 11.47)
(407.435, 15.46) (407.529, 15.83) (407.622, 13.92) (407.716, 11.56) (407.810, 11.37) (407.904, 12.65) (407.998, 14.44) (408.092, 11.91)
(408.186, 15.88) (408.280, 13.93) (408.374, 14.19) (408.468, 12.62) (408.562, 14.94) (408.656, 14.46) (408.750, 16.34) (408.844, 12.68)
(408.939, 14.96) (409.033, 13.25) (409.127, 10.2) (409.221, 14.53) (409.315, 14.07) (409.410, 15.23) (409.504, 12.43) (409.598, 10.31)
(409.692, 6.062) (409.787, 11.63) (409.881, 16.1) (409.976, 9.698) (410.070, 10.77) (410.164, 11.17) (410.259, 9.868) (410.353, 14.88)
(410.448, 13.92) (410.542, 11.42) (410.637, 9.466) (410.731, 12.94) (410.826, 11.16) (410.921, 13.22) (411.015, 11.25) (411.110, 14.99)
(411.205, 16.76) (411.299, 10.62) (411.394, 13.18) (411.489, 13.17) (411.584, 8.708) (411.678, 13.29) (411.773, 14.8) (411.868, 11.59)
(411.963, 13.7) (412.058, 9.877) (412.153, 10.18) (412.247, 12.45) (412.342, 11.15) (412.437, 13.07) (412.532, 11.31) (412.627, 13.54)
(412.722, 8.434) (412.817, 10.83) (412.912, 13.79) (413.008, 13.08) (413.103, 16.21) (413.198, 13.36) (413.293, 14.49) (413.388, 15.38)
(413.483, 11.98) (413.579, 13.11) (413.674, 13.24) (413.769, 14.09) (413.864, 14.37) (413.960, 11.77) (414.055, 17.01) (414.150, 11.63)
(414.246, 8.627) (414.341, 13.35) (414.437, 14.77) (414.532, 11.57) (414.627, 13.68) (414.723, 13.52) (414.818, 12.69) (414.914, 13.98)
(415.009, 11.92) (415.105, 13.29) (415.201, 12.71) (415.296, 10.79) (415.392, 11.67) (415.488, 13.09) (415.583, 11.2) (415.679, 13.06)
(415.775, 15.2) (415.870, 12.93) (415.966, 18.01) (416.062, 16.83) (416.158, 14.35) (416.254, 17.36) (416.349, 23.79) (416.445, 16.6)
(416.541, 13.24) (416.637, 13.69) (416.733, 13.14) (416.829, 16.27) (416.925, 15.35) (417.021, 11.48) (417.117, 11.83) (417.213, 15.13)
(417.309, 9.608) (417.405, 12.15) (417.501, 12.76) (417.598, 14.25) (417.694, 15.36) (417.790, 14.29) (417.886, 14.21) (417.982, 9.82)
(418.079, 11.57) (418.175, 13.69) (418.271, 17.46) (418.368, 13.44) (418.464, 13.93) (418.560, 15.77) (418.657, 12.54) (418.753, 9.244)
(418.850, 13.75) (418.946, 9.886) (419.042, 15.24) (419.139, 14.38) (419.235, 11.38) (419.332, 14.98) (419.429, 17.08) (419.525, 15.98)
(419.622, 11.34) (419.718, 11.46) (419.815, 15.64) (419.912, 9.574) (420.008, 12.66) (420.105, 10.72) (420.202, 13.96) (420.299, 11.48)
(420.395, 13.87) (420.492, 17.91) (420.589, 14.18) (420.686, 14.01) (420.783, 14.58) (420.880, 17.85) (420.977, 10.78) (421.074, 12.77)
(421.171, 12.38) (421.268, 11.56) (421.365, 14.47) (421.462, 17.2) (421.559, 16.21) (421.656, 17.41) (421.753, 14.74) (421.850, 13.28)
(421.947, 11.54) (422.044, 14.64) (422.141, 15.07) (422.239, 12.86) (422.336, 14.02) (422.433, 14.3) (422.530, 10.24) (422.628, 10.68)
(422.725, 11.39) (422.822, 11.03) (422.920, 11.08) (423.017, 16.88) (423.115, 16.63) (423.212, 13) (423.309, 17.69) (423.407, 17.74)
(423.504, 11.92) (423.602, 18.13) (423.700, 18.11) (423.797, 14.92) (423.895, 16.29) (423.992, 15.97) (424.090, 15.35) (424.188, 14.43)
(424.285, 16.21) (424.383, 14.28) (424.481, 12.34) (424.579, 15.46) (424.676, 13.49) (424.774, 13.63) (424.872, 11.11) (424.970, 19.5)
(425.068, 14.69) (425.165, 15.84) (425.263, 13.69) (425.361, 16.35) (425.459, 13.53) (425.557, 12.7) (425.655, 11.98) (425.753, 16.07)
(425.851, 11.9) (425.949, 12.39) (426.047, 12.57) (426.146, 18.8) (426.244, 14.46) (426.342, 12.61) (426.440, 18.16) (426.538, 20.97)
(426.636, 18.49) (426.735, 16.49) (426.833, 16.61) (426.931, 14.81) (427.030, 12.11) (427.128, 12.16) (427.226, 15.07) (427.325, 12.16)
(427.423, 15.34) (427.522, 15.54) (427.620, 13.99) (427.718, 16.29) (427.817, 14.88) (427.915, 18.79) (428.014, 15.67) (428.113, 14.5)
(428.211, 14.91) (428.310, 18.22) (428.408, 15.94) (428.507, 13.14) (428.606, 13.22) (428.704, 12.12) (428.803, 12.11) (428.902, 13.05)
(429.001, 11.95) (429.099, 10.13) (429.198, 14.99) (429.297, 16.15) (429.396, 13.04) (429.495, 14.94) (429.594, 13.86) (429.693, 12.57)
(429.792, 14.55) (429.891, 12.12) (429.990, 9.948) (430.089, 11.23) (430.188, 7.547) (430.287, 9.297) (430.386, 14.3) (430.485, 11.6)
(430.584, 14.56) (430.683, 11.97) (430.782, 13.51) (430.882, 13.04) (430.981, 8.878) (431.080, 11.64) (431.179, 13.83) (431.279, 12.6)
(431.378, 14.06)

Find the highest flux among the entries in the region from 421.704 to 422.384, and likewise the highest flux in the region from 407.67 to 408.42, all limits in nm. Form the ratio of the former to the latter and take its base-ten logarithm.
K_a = -0.023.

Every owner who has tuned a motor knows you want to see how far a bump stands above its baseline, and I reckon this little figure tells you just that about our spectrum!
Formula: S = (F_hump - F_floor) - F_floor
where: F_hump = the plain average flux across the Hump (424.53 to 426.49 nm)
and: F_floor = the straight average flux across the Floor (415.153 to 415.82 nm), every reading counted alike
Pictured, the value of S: -10.6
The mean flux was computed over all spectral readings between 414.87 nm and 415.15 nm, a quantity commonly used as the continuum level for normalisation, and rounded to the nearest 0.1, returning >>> 13.1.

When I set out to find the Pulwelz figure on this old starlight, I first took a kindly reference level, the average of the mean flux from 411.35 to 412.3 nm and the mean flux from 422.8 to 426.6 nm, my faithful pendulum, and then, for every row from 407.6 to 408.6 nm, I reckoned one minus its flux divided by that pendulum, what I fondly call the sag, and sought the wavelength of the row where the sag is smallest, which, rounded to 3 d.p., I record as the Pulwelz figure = 408.186 nm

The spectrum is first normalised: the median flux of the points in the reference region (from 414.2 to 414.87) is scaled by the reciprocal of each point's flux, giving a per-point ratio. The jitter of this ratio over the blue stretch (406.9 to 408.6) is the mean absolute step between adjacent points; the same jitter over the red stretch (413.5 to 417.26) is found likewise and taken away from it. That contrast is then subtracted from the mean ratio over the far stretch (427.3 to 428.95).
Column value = 0.93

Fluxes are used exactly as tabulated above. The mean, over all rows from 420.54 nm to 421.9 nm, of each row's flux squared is 211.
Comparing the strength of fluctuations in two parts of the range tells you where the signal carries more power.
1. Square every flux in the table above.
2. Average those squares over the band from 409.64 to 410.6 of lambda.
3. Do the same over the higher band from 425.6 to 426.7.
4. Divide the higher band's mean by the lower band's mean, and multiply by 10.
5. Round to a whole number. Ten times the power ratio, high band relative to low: 17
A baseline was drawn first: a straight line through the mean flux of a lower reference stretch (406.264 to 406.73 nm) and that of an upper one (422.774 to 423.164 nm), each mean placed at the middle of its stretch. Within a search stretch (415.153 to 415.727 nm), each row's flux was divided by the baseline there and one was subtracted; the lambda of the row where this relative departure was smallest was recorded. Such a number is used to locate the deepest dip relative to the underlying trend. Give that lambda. 415.296 nm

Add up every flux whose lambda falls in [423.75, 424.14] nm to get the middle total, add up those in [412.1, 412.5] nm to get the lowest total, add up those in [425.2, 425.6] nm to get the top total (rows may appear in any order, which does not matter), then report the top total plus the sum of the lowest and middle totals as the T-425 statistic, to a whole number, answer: 166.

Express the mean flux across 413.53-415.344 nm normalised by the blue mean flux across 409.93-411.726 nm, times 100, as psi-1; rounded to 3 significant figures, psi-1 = 107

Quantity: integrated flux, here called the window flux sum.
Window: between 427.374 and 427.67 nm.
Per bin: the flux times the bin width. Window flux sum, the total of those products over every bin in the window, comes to 4.4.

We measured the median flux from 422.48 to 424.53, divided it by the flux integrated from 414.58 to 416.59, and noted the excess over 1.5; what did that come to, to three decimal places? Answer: -0.980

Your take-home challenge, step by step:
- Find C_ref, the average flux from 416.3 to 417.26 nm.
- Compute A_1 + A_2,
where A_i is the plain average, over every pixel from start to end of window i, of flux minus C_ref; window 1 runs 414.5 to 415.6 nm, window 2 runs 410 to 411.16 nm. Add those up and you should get -5.5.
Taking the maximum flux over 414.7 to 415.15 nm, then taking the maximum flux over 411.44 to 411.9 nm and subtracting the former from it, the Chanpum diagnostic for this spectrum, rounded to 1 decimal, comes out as 0.8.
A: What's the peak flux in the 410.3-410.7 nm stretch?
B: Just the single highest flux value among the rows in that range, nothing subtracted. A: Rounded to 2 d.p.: 14.88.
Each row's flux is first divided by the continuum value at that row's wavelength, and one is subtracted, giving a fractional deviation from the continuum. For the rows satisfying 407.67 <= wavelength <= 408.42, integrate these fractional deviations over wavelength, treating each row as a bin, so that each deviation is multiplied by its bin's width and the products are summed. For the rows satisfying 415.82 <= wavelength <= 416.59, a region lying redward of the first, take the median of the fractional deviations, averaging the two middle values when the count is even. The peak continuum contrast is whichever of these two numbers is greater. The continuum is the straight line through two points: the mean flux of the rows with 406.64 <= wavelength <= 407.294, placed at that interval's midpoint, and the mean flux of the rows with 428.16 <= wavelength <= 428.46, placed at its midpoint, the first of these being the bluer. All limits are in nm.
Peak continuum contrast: 0.24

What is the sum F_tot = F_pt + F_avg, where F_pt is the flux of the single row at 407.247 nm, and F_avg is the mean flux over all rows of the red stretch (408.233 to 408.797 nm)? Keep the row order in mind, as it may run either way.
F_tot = 23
